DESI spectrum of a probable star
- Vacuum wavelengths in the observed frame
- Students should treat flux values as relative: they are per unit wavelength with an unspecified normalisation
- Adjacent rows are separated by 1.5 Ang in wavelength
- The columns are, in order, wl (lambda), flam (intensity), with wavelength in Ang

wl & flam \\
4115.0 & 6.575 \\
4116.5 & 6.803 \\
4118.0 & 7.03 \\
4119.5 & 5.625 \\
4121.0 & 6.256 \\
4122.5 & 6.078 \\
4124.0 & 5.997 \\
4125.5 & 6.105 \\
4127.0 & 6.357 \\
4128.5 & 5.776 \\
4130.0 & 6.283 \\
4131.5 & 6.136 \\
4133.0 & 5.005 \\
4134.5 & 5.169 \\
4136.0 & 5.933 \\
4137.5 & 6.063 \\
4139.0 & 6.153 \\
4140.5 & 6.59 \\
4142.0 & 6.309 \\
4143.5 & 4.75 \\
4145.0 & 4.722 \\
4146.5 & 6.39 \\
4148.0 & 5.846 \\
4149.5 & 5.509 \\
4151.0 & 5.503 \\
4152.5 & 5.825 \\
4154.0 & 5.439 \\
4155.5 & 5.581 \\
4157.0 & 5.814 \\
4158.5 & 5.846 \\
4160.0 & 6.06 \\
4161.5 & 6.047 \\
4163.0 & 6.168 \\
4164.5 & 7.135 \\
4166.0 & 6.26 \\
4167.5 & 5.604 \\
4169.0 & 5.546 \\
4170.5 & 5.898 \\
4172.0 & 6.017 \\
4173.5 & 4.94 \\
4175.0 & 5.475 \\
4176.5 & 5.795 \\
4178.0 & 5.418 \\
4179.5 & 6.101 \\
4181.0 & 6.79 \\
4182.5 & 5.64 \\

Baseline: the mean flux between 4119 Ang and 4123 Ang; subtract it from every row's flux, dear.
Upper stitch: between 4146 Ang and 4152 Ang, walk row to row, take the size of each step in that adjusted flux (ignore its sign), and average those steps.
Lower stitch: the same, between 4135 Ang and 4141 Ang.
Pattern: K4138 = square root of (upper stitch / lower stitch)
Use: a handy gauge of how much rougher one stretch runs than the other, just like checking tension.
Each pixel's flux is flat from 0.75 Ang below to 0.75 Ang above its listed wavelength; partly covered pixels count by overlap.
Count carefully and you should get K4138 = 1.16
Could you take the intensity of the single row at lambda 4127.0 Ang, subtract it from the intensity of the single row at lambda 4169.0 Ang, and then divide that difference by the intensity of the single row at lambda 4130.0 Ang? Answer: -0.13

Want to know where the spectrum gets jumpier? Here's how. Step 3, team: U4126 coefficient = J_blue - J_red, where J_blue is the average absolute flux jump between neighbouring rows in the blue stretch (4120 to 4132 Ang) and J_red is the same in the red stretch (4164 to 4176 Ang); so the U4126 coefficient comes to -0.26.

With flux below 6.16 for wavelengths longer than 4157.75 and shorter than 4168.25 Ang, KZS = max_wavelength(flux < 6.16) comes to 4167.5 Ang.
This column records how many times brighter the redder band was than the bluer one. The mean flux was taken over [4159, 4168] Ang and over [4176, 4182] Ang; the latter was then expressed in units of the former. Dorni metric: 0.97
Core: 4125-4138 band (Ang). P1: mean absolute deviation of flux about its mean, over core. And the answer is 0.369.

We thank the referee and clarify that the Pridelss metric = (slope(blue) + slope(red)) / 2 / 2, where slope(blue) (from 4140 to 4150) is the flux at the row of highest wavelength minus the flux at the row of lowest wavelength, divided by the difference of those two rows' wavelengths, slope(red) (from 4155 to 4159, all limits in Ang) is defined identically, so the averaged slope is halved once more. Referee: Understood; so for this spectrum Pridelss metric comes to -0.008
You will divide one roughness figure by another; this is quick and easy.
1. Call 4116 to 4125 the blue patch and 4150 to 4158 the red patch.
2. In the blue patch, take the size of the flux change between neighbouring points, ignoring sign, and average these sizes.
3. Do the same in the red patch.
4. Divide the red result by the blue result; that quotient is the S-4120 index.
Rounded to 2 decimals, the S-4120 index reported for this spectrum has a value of 0.54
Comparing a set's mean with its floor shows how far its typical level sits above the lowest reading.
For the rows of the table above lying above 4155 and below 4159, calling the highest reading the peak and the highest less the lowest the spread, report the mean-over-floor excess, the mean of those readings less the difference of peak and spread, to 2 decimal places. 0.17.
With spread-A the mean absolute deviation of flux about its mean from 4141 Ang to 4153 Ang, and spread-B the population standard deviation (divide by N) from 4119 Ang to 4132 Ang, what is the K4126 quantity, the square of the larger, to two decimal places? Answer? 0.24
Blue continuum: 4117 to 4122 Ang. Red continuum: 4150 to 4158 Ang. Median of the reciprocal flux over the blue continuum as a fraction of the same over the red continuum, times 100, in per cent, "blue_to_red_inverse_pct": 89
